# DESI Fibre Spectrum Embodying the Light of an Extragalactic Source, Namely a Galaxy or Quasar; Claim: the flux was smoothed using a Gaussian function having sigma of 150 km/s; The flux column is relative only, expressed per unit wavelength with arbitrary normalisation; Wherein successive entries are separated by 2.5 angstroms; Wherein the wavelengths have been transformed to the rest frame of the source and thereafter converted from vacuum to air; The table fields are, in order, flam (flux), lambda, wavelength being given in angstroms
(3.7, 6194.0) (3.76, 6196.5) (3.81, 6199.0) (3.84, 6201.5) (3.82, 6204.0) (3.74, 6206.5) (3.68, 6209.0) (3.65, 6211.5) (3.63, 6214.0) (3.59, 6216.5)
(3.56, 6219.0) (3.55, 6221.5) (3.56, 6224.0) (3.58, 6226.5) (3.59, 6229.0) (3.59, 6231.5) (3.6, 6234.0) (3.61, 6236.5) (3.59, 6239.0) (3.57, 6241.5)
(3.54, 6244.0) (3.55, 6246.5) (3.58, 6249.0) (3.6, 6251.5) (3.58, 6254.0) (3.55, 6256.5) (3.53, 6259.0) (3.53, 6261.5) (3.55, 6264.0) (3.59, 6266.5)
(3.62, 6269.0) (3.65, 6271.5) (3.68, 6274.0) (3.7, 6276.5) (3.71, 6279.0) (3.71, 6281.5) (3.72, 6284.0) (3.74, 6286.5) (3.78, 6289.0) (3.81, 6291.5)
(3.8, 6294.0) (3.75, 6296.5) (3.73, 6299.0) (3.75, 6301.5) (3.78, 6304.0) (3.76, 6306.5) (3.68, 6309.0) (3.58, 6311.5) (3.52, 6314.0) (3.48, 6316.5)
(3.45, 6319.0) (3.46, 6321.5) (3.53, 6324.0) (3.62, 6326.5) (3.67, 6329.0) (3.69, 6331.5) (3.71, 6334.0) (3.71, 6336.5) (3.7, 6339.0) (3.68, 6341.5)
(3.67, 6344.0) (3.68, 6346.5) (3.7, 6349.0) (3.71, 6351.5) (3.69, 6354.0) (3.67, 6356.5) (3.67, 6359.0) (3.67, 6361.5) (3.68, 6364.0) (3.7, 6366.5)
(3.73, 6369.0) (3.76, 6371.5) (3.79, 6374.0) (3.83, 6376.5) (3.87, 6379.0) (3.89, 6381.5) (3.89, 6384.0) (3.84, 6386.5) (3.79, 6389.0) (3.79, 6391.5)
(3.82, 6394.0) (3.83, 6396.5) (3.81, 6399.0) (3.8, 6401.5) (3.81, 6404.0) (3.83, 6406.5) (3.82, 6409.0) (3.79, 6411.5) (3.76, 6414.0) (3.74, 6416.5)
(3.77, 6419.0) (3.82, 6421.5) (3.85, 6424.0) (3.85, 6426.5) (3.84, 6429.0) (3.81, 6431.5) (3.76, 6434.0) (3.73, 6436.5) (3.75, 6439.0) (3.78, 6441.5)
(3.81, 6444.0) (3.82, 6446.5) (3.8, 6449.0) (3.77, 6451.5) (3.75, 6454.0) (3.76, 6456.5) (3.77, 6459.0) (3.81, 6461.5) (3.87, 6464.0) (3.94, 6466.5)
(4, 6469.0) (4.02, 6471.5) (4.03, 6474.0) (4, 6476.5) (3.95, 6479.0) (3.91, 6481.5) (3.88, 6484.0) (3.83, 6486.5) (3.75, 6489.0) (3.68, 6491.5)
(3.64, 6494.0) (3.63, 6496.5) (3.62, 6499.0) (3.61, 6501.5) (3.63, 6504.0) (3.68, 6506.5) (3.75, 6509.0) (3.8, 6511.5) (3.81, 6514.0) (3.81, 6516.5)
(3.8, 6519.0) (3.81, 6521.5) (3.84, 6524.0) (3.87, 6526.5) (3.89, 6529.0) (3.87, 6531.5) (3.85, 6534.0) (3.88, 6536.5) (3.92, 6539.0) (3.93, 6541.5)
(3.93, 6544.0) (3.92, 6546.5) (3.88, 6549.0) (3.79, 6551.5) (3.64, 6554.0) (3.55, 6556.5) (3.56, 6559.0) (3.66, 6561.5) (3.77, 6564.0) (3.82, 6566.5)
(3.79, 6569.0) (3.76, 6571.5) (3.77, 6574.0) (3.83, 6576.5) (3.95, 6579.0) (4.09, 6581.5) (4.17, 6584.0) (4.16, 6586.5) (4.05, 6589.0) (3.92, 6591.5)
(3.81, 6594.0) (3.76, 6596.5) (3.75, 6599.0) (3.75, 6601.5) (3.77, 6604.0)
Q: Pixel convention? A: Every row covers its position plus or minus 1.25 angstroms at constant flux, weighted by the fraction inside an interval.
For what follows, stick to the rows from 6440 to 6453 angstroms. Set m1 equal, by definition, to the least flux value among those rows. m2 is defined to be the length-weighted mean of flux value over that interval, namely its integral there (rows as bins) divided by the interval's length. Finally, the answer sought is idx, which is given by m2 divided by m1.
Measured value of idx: 1.01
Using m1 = 3.77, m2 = 3.79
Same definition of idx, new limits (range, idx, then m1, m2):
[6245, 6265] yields 1.01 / 3.53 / 3.56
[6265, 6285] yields 1.02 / 3.59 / 3.67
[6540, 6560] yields 1.06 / 3.55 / 3.78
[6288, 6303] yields 1.01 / 3.73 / 3.77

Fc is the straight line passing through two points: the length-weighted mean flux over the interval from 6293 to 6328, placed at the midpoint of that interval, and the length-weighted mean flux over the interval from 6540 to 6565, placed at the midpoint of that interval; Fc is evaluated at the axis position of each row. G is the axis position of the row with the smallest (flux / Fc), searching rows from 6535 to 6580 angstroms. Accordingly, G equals 6556.5 angstroms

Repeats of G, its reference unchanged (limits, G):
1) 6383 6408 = 6391.5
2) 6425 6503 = 6501.5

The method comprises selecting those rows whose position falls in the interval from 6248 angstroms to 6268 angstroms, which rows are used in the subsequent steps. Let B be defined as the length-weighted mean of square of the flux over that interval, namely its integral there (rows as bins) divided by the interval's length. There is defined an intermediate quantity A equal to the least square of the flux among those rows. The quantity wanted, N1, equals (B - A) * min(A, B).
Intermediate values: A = 12.5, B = 12.7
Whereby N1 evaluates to 3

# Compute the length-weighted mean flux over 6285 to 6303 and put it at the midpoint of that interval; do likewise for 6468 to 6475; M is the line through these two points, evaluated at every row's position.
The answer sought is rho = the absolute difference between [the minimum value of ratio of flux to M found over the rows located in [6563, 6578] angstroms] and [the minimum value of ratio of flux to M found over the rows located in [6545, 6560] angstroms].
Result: 0.05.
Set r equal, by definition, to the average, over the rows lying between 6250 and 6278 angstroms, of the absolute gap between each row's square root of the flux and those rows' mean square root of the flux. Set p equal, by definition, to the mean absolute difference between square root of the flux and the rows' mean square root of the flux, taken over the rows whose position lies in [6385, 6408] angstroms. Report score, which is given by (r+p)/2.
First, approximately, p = 0.004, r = 0.012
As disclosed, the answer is 0.008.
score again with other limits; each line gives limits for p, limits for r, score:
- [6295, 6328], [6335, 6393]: 0.023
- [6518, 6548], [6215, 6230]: 0.007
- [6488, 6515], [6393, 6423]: 0.011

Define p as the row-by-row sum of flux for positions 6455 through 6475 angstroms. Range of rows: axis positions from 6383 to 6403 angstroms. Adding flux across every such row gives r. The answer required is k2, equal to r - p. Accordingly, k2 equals -0.6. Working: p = 31.2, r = 30.6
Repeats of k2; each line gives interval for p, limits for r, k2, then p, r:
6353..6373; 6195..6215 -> 0.4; 29.6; 29.9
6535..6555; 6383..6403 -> -0.3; 30.9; 30.6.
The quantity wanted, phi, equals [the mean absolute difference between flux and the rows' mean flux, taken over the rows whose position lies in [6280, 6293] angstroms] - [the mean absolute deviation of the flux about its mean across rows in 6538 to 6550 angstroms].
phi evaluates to 0.02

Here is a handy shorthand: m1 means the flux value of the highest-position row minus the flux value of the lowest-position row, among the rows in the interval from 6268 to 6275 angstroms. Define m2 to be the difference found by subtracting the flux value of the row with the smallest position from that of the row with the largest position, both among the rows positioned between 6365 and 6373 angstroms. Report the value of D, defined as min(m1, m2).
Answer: 0.06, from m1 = 0.06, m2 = 0.06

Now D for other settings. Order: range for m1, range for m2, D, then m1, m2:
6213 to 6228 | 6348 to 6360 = -0.05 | -0.05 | -0.03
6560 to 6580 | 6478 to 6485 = -0.07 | 0.29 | -0.07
